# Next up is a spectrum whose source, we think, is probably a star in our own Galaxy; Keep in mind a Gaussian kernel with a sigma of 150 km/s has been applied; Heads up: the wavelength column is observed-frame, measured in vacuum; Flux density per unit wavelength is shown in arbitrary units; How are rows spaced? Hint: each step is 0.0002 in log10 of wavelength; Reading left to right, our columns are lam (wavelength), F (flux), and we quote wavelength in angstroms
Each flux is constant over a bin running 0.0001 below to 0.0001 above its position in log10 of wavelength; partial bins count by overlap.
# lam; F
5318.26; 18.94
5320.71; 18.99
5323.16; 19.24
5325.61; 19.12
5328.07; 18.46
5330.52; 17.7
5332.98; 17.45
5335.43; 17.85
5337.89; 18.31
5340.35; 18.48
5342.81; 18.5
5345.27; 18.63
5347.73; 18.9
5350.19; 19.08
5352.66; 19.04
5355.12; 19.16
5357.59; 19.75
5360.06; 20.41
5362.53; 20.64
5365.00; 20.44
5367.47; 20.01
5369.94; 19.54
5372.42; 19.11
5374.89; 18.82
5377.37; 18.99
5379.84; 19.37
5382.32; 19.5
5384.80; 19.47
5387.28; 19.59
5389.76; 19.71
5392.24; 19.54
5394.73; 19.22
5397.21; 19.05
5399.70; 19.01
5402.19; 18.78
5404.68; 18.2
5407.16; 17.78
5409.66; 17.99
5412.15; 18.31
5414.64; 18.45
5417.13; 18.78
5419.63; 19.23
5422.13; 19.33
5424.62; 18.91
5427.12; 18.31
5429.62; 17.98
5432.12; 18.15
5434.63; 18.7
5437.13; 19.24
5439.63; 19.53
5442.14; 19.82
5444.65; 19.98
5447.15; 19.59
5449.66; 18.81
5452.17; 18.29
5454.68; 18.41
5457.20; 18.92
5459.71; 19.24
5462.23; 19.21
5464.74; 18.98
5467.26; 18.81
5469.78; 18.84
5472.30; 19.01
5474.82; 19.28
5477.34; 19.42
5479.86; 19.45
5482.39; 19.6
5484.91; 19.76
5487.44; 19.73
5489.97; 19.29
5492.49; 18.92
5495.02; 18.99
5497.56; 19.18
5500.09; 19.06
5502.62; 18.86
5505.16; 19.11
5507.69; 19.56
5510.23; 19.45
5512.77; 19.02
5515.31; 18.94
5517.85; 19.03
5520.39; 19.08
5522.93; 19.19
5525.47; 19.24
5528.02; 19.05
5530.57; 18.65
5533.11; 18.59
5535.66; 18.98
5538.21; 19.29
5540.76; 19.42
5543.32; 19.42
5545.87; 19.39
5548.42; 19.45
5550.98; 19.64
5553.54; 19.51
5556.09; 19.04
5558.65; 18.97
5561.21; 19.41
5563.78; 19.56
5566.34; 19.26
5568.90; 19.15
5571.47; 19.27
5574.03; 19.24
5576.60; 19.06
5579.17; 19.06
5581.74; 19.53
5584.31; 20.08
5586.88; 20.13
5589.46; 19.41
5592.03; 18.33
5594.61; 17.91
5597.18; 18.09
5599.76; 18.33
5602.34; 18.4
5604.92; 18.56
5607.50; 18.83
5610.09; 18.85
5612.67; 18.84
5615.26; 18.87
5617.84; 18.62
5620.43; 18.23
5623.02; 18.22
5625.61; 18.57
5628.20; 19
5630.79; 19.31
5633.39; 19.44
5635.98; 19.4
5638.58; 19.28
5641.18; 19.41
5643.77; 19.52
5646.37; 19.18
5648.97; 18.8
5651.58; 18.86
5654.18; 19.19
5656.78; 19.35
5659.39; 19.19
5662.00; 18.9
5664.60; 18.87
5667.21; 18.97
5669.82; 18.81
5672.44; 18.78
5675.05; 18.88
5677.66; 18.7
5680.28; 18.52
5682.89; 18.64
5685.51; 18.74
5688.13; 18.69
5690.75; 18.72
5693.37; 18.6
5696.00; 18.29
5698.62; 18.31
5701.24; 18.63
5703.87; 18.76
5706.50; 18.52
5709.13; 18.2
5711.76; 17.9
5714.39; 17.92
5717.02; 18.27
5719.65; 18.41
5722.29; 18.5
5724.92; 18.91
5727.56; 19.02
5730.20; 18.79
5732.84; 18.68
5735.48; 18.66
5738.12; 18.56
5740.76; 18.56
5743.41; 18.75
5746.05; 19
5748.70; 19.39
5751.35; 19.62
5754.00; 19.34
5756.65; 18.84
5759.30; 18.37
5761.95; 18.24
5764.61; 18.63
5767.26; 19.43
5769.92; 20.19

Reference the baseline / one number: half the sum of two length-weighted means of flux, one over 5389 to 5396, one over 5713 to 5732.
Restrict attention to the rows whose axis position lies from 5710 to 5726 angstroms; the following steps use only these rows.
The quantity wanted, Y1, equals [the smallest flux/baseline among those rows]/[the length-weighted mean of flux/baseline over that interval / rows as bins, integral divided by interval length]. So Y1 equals 0.977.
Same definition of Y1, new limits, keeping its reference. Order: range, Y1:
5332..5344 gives 0.962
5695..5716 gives 0.977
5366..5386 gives 0.972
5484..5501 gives 0.982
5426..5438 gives 0.975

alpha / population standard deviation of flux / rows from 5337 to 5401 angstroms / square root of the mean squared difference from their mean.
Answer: 0.59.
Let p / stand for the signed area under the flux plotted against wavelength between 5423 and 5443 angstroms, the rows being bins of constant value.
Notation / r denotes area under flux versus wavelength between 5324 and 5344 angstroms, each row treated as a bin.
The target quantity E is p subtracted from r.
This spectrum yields -11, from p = 376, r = 365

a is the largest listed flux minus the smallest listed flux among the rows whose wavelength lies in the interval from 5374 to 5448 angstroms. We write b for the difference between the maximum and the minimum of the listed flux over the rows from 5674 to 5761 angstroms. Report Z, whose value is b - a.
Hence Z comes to -0.5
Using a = 2.2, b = 1.7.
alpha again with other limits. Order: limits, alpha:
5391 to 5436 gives 0.51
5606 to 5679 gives 0.33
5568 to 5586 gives 0.34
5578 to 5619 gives 0.63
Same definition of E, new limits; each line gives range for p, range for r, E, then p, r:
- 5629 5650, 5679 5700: -15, 405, 390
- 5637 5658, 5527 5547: -21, 403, 382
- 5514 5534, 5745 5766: 18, 380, 397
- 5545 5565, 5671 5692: 5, 387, 393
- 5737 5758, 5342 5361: -35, 399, 364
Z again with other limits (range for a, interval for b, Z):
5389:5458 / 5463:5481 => -1.6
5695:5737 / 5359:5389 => 0.7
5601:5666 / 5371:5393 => -0.4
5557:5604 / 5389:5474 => 0.0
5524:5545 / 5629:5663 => -0.1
